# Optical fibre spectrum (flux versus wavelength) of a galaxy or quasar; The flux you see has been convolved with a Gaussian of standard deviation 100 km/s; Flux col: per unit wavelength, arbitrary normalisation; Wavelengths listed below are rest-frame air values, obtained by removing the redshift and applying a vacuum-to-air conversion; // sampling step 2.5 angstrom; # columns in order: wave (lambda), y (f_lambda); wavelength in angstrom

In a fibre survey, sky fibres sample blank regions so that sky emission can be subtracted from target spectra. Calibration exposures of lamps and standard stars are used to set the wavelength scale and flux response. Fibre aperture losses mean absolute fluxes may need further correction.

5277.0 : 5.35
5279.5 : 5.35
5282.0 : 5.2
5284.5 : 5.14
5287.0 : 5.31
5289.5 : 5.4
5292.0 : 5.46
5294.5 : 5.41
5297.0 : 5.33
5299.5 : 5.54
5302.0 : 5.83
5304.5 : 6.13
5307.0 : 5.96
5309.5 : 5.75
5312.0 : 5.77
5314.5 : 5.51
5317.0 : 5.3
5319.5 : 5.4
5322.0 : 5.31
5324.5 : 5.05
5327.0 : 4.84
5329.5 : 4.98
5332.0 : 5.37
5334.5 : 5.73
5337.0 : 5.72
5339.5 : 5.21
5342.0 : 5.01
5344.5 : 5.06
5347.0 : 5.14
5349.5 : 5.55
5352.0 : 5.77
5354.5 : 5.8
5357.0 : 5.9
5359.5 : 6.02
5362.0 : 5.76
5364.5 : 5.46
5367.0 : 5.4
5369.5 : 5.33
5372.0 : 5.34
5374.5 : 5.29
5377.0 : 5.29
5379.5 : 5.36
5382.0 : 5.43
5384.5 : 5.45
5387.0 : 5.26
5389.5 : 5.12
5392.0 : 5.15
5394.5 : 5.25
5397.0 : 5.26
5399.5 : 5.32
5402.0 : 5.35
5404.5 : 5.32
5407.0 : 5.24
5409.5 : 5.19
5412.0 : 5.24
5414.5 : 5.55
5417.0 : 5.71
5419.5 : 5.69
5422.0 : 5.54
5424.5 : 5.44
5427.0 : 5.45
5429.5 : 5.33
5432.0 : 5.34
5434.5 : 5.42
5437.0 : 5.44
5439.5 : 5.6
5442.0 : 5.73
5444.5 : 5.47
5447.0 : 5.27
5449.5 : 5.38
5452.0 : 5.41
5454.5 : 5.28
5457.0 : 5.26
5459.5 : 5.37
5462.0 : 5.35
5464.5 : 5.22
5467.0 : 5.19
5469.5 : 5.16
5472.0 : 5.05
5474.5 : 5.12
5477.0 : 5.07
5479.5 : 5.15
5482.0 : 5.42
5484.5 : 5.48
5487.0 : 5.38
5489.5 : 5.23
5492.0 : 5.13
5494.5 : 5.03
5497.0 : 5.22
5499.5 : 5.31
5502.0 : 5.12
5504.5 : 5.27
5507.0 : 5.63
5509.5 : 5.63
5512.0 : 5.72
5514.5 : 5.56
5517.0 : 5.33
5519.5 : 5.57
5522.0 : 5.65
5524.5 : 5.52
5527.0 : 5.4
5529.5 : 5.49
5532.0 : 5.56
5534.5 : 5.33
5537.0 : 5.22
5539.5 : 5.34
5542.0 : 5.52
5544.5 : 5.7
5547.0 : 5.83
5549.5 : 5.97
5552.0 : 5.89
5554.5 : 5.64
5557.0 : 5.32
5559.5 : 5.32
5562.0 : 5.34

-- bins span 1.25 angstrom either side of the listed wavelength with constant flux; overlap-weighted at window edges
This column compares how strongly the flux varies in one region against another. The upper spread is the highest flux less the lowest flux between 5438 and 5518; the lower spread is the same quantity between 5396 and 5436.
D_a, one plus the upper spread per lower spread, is 2.3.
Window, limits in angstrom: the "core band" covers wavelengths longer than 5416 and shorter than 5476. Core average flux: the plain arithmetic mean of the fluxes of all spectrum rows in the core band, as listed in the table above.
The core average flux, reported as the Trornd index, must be 5.38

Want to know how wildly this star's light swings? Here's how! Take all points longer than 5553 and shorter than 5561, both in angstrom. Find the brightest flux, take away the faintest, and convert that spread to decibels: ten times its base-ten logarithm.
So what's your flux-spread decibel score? -4.9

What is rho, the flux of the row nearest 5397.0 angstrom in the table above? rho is 5.26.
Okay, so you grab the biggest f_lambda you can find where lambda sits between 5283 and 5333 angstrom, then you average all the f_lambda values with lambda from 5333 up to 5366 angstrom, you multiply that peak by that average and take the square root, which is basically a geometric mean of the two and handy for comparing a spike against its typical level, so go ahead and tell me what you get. 5.83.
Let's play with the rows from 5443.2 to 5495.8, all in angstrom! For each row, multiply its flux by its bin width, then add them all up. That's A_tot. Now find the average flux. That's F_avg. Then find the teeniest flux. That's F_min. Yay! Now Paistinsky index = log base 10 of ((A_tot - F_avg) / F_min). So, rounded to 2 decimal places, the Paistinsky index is 1.73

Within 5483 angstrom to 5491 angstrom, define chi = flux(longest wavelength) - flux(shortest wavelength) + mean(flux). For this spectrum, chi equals 5.1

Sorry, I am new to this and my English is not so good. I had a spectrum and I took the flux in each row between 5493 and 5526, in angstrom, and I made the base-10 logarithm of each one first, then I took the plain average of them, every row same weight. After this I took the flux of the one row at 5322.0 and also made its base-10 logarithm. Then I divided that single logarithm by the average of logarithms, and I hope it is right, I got 0.988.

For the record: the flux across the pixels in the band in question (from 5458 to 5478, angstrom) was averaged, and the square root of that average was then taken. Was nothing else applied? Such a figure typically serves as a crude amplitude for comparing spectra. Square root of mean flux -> 2.28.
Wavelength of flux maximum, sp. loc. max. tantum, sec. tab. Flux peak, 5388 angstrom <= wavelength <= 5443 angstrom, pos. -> 5442.0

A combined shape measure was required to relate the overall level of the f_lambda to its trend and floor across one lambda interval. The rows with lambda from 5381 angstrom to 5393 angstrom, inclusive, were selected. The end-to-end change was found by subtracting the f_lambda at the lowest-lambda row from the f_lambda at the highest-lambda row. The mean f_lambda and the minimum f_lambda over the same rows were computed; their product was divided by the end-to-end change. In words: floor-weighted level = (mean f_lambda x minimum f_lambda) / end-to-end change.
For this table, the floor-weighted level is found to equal -97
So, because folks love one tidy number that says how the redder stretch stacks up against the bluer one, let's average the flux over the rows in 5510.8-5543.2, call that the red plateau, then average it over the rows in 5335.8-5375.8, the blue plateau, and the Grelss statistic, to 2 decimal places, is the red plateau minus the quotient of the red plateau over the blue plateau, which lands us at 4.48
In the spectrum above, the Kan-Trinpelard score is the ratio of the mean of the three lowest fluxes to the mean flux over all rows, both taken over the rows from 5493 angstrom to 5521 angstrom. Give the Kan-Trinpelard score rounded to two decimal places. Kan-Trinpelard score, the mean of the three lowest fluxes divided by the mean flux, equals 0.95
